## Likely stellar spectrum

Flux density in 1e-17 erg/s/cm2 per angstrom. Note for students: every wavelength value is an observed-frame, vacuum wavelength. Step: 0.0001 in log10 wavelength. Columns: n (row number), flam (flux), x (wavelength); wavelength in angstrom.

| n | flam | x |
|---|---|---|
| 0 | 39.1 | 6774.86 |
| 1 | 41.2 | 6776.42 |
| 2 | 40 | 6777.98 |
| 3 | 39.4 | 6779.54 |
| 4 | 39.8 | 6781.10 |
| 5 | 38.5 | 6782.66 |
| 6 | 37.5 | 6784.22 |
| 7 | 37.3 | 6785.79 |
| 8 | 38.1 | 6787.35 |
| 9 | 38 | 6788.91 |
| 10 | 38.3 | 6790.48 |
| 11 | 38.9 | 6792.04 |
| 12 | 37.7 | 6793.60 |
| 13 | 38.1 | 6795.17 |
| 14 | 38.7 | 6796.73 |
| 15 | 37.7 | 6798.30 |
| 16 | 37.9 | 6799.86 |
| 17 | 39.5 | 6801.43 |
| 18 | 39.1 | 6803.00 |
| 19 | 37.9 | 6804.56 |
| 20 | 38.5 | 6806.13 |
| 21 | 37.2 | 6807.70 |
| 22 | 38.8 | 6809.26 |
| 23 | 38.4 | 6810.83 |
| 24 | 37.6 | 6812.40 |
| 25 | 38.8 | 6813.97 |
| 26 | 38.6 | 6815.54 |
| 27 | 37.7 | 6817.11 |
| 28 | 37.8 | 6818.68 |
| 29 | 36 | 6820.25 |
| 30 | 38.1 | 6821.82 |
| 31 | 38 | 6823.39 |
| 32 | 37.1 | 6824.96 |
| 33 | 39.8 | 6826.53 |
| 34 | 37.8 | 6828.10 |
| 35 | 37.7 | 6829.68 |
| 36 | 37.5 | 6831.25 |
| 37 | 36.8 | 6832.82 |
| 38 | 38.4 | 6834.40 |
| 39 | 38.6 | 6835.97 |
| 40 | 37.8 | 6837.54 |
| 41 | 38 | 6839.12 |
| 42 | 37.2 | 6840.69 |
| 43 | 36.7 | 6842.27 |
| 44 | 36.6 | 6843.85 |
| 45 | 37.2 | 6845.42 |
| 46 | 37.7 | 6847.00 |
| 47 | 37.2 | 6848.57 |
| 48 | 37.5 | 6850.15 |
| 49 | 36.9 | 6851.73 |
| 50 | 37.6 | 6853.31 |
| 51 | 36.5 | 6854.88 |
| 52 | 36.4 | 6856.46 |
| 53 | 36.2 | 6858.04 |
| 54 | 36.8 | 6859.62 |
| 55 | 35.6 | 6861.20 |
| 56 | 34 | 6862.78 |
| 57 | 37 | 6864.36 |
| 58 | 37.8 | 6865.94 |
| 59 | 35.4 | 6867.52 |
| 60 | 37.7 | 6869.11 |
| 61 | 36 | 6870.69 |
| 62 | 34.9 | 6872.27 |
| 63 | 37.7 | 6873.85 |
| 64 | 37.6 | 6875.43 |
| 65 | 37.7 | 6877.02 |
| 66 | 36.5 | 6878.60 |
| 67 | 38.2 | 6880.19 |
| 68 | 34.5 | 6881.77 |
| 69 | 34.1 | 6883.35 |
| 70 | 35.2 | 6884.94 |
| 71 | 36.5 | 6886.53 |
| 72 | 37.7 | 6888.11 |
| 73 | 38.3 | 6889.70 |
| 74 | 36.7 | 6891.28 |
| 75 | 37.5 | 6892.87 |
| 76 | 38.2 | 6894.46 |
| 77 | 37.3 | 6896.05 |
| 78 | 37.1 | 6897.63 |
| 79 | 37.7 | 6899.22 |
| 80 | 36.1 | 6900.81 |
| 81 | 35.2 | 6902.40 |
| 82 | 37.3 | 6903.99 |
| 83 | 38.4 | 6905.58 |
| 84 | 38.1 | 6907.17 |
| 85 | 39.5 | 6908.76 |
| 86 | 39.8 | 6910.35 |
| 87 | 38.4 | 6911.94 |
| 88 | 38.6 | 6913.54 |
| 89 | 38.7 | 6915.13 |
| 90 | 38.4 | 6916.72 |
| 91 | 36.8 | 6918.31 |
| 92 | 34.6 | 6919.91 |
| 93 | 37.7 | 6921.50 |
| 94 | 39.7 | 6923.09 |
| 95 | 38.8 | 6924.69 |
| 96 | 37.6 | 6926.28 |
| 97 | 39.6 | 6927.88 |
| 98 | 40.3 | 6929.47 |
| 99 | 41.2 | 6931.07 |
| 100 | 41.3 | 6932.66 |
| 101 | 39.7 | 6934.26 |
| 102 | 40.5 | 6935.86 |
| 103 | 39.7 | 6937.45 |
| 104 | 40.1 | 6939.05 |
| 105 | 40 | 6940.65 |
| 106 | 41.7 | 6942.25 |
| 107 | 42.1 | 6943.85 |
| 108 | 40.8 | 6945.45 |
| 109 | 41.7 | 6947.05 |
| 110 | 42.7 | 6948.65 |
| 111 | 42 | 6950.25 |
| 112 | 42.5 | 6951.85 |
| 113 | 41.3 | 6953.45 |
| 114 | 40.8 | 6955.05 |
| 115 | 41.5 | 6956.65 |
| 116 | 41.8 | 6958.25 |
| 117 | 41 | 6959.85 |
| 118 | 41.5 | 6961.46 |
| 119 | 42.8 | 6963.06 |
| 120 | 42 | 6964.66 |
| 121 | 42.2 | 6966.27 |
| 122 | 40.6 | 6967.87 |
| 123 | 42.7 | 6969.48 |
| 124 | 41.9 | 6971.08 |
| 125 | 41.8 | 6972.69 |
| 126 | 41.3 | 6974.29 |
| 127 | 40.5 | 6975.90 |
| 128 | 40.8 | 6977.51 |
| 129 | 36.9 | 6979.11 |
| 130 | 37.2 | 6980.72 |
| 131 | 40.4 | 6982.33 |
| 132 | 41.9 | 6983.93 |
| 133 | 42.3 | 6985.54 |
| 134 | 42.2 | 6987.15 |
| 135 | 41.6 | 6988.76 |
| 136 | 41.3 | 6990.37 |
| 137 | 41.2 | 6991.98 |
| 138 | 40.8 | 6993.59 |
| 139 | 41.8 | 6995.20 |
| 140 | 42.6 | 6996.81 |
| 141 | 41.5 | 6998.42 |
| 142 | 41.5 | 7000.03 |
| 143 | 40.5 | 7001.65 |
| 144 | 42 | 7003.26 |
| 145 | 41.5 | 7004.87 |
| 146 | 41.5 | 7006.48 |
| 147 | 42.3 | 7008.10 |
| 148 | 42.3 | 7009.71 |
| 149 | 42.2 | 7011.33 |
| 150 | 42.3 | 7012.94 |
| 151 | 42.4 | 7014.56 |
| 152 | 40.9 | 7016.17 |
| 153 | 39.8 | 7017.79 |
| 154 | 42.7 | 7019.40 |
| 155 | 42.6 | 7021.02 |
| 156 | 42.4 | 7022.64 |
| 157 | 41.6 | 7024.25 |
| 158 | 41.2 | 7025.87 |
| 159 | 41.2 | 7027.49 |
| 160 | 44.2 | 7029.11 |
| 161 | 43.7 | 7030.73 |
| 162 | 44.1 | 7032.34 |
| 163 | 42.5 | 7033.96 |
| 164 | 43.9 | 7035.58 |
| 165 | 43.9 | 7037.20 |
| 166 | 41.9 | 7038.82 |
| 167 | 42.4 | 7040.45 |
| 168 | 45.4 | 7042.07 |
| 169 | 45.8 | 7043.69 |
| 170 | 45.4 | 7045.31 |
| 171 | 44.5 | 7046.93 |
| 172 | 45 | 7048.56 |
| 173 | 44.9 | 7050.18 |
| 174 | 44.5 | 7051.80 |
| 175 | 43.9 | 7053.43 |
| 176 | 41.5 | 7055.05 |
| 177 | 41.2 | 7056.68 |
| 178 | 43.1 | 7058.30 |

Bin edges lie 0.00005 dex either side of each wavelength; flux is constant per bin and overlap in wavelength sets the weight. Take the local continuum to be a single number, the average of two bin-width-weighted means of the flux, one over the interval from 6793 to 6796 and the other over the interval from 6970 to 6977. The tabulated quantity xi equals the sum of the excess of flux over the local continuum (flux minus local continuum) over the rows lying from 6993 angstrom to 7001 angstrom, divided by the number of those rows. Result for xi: 2.0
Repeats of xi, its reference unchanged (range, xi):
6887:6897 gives -2.0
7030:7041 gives 3.5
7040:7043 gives 4.2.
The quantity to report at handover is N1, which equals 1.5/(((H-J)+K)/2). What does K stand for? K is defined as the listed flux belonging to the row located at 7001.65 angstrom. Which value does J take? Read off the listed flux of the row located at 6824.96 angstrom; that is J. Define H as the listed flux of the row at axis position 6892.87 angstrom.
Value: 0.073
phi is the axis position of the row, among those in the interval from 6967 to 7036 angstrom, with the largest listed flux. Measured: 7029.11 angstrom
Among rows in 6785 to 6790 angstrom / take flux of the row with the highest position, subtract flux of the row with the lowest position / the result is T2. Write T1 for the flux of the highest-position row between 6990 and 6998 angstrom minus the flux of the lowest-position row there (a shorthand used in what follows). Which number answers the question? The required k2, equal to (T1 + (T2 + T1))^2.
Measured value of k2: 11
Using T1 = 1.3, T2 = 0.7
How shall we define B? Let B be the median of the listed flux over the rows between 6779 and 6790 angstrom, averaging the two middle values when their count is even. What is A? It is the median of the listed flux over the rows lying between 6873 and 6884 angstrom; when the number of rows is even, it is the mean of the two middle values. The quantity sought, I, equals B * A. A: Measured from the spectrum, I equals 1433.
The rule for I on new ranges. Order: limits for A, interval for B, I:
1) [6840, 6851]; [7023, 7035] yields 1581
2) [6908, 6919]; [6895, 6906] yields 1440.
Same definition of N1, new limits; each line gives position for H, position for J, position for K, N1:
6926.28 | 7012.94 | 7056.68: 0.082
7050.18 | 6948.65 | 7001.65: 0.070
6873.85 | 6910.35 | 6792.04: 0.082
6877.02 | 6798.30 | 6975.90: 0.074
